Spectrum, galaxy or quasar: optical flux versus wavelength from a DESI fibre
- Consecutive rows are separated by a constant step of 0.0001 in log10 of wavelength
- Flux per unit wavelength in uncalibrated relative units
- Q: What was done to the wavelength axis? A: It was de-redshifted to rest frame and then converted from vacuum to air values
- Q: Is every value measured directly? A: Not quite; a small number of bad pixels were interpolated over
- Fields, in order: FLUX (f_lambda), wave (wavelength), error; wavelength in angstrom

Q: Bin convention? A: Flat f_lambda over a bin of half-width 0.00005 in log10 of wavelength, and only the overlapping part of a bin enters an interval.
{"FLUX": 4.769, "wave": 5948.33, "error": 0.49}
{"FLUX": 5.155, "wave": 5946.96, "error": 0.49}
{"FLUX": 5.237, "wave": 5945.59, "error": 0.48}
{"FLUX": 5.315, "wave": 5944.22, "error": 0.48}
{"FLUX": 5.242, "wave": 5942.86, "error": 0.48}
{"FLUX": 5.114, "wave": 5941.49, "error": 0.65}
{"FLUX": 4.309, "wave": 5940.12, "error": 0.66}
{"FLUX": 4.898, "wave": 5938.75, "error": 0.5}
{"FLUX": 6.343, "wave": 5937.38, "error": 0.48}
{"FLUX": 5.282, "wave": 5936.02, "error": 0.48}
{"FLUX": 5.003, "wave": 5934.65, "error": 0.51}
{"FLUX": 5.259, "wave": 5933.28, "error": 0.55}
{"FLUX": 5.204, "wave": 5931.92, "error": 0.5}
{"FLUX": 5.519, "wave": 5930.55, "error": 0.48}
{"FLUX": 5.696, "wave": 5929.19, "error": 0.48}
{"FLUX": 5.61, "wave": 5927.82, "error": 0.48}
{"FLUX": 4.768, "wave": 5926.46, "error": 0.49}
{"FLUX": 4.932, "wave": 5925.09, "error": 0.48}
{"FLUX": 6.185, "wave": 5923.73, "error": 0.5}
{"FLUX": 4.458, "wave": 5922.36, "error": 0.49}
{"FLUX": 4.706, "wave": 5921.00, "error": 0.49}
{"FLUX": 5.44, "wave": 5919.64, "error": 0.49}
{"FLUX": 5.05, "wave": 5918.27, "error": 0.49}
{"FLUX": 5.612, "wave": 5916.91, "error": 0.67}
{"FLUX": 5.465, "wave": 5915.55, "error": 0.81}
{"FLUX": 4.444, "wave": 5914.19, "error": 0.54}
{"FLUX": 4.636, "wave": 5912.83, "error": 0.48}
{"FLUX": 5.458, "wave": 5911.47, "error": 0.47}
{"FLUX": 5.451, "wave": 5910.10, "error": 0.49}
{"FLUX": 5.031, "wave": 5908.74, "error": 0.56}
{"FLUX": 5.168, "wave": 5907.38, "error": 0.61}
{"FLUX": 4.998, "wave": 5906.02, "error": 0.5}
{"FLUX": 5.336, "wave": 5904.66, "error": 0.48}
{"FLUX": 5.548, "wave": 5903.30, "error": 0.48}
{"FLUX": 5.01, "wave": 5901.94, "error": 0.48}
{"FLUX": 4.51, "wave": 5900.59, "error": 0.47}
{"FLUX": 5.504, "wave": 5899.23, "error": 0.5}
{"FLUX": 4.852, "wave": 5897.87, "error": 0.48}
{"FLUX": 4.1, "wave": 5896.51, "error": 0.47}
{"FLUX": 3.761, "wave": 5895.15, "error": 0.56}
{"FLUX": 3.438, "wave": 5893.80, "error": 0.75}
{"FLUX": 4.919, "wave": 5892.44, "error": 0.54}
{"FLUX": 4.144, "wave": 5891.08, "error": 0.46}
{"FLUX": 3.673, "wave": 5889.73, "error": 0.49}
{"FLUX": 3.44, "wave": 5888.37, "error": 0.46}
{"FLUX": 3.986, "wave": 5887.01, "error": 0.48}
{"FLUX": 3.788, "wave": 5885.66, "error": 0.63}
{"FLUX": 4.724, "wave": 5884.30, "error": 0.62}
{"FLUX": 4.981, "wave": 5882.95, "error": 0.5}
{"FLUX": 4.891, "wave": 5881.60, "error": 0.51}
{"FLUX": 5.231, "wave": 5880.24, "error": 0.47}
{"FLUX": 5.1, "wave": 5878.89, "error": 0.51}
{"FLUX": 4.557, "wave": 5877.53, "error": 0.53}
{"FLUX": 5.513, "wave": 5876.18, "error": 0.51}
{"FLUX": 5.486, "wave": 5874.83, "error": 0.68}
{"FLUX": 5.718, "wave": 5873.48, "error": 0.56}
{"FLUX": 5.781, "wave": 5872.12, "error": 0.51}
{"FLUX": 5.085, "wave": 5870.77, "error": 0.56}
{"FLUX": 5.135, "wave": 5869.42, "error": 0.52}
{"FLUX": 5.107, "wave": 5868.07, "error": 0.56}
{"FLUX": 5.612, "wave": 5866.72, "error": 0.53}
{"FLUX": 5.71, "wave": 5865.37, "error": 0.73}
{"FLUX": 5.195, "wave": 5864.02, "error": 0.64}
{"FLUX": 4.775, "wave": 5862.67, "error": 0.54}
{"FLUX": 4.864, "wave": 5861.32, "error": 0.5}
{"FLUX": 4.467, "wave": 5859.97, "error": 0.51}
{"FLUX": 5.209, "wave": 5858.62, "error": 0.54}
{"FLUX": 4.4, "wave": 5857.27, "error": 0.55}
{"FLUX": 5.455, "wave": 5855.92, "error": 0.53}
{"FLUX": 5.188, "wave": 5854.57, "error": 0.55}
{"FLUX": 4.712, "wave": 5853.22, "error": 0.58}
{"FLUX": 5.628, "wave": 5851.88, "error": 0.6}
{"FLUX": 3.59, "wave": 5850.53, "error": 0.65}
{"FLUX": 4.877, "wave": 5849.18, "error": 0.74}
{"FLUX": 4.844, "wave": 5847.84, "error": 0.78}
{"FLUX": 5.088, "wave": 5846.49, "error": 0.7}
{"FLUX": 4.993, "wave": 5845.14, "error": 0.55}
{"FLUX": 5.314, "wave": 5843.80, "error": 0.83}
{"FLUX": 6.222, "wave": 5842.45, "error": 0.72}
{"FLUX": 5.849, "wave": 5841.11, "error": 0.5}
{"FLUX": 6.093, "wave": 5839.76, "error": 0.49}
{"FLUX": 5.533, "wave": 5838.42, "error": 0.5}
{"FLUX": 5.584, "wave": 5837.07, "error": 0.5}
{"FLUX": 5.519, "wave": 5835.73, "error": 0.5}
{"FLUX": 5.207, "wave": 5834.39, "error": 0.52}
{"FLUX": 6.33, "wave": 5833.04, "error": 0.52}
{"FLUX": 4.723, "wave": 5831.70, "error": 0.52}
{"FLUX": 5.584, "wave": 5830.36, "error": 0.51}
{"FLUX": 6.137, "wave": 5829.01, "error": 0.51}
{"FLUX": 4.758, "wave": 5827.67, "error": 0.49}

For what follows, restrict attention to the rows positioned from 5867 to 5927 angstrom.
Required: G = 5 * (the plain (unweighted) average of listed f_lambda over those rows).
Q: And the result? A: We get 24.4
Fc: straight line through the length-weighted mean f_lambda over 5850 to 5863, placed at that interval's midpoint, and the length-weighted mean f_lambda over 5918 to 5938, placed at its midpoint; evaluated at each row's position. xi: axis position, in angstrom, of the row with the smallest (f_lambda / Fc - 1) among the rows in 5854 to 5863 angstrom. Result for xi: 5857.27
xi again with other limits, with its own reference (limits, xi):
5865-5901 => 5893.80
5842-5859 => 5850.53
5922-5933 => 5922.36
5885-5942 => 5893.80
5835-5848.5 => 5847.84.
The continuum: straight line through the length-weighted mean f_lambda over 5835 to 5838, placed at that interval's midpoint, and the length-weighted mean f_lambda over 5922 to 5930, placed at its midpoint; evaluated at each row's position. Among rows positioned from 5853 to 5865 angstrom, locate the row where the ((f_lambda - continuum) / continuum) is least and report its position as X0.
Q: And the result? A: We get 5857.27 angstrom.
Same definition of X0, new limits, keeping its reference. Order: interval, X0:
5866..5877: 5870.77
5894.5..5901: 5895.15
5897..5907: 5900.59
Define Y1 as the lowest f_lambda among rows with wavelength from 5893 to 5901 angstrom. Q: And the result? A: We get 3.438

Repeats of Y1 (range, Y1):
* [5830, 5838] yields 4.723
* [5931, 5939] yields 4.898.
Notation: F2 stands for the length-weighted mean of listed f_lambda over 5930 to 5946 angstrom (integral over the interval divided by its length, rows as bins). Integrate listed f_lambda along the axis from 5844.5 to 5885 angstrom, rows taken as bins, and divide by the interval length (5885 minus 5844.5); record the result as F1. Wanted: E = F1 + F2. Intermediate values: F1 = 5.1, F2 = 5.22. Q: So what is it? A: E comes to 10.3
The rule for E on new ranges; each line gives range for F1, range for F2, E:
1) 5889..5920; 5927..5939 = 10.3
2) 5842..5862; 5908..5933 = 10.2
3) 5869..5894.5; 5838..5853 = 10.0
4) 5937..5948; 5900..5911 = 10.3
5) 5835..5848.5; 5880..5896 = 9.7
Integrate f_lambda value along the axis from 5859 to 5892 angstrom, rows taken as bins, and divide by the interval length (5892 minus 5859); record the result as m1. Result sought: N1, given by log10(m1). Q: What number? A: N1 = 0.688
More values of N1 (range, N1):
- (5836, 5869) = 0.715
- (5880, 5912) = 0.668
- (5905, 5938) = 0.719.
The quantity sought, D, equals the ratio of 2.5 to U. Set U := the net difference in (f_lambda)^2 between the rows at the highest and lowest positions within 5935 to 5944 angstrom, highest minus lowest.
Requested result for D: -5.9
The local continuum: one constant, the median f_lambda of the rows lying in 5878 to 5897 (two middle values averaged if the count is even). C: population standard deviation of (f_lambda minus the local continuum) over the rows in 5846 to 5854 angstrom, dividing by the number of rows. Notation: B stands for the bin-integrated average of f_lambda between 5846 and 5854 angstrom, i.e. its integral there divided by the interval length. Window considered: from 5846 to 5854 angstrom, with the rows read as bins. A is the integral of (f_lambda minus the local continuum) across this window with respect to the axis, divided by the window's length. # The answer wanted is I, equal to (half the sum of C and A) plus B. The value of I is 5.43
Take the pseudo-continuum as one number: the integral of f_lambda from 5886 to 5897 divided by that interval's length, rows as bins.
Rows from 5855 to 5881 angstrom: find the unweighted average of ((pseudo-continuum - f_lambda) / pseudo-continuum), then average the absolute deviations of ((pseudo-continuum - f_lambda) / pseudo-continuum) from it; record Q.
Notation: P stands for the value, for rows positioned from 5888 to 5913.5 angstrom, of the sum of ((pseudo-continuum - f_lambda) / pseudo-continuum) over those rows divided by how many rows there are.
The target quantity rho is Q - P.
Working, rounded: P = -0.193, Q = 0.08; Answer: 0.276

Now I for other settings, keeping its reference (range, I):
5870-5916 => 5.49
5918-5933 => 6.04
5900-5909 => 5.74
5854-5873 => 5.86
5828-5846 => 6.57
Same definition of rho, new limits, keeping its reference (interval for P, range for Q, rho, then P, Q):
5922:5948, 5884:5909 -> 0.491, -0.334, 0.16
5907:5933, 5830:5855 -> 0.447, -0.325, 0.12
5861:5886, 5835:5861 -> 0.425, -0.304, 0.12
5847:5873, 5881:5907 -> 0.435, -0.282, 0.15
